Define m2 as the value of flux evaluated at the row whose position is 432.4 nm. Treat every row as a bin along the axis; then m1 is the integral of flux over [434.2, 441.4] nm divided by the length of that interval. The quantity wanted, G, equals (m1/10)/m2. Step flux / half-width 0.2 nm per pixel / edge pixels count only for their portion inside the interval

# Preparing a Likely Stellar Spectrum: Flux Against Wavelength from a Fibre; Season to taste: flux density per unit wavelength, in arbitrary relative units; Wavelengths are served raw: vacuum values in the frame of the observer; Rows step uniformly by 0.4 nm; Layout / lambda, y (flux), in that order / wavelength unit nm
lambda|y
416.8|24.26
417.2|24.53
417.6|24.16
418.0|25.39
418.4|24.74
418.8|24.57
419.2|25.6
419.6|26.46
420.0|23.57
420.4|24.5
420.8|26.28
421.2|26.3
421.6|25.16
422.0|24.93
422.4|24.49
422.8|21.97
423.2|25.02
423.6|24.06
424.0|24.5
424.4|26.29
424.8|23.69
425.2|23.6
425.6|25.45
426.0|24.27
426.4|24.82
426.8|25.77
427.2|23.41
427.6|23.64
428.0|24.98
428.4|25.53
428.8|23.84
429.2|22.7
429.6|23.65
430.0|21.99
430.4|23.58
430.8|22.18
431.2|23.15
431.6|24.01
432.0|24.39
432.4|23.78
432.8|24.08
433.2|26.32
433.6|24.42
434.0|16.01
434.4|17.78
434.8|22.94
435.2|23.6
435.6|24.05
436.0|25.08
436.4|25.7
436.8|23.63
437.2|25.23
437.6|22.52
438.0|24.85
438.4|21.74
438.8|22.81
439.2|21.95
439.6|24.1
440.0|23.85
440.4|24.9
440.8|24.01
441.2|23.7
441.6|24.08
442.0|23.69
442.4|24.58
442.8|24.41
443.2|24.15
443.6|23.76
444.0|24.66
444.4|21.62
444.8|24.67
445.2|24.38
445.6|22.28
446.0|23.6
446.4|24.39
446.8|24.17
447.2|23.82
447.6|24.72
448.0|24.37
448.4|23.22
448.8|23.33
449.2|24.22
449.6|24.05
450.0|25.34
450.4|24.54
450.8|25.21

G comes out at 0.099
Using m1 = 23.5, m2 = 23.78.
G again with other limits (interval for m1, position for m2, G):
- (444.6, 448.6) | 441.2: 0.101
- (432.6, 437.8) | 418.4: 0.094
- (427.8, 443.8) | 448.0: 0.097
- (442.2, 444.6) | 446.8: 0.099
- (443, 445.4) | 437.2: 0.095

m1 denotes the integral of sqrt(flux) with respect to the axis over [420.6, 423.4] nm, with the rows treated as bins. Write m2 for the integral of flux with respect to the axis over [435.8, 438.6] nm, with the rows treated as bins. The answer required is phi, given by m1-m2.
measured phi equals -53.5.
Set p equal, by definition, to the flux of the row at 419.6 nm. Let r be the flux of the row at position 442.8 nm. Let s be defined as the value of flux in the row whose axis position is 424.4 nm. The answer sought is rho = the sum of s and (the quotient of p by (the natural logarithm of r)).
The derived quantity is 34.6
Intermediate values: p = 26.46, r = 24.41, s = 26.29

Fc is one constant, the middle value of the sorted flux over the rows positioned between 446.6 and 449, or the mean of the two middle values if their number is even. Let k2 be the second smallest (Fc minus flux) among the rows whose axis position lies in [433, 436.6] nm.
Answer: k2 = -1.7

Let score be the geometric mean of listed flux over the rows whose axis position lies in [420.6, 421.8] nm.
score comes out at 25.9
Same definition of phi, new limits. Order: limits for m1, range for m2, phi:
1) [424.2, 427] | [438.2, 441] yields -51.4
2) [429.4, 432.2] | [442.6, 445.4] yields -53.6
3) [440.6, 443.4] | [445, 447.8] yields -53.2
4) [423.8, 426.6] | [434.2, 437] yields -51.2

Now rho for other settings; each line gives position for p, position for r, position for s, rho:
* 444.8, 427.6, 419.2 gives 33.4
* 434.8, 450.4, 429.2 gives 29.9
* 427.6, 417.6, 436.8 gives 31.1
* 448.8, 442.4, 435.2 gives 30.9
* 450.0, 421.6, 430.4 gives 31.4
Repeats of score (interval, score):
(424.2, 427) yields 24.8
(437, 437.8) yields 23.8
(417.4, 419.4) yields 24.9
